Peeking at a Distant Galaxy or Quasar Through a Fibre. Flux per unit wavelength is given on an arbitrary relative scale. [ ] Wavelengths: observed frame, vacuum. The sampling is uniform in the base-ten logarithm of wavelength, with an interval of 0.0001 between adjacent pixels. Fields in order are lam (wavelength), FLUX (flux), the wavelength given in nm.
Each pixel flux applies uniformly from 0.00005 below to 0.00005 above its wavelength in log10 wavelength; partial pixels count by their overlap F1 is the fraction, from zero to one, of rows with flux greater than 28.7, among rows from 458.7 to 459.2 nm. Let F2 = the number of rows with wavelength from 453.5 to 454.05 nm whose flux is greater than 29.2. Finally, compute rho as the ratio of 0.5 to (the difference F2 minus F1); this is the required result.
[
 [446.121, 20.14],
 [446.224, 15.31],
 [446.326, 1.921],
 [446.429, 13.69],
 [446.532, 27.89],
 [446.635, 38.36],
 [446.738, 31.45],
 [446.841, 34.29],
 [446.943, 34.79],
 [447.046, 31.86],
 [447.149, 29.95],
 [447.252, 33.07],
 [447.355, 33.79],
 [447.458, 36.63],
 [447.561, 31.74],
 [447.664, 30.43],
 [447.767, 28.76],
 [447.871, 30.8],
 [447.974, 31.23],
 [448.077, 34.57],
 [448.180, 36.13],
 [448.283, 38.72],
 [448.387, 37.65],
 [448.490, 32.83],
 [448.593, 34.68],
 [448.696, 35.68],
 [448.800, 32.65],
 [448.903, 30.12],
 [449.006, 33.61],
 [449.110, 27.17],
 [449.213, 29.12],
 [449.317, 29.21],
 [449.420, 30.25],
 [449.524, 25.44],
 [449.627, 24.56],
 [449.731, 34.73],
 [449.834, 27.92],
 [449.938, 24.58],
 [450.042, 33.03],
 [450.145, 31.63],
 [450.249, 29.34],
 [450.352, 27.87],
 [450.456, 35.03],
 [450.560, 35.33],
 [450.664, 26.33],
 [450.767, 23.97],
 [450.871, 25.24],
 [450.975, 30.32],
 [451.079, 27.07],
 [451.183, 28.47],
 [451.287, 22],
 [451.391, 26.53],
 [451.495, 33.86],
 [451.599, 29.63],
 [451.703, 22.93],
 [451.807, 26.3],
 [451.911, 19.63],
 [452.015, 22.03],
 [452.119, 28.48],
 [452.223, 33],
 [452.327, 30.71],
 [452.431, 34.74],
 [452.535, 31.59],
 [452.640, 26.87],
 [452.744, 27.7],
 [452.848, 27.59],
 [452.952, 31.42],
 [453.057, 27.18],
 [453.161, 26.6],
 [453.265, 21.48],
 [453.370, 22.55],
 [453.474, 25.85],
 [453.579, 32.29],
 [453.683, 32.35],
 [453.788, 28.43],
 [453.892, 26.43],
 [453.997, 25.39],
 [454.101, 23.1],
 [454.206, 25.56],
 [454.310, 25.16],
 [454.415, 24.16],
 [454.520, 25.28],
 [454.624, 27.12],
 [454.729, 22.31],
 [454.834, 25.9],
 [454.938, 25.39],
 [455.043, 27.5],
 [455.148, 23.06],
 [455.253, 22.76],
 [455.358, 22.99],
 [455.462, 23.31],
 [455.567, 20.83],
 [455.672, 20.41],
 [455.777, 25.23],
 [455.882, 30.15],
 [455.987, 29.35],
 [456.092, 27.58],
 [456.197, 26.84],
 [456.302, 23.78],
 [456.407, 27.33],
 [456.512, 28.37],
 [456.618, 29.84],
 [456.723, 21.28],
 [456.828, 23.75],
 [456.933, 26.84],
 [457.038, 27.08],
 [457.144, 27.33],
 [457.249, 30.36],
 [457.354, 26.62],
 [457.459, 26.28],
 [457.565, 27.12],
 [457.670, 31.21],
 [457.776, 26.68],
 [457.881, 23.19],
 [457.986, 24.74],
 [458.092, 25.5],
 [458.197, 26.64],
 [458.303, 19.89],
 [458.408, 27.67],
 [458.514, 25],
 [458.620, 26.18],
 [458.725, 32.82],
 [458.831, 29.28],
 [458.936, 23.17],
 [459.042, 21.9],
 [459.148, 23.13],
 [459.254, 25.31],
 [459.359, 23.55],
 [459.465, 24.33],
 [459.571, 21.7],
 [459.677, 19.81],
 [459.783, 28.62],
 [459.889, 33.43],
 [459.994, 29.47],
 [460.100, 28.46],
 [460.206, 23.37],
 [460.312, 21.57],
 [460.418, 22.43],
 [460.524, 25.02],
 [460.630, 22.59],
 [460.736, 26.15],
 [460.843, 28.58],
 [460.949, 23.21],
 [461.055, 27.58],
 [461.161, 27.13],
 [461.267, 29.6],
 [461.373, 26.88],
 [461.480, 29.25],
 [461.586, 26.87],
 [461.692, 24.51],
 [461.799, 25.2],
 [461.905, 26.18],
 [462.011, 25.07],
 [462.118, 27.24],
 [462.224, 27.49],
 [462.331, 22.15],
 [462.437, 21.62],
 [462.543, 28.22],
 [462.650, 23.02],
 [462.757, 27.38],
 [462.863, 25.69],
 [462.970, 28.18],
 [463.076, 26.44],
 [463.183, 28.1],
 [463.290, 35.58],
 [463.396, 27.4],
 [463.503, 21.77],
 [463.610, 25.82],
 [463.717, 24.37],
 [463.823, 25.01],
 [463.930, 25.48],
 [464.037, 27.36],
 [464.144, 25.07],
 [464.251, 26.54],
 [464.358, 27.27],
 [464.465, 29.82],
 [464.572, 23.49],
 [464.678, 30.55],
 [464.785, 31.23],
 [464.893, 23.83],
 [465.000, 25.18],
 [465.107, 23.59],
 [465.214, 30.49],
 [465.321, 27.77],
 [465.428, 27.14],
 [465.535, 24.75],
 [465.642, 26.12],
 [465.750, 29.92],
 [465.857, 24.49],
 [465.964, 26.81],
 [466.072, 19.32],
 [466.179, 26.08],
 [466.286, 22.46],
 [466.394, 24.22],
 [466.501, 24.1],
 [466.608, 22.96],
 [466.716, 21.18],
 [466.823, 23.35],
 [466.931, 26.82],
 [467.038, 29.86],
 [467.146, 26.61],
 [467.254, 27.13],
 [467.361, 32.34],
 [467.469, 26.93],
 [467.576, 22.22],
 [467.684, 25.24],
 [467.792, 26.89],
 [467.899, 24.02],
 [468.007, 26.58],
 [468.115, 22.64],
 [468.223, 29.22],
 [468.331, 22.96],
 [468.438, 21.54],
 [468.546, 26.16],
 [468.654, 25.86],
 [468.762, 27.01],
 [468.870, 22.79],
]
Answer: 0.3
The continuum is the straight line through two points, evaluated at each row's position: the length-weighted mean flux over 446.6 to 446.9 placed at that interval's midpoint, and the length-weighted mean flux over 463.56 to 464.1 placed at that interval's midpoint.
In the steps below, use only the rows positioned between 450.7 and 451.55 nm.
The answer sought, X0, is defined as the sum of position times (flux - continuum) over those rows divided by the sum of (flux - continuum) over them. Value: 451.06 nm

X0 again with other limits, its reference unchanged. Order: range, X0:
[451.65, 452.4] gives 451.89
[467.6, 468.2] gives 467.83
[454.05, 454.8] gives 454.41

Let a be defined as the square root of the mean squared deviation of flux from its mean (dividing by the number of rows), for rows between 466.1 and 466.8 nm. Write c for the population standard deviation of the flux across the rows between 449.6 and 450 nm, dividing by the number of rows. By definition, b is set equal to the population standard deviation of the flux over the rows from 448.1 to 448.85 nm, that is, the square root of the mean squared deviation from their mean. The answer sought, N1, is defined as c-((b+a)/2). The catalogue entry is 2.3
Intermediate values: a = 2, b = 2.1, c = 4.1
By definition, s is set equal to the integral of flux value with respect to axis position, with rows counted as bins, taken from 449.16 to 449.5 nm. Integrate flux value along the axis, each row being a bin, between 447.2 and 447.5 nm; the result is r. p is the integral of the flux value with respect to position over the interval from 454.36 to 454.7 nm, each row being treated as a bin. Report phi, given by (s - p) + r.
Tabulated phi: 11.7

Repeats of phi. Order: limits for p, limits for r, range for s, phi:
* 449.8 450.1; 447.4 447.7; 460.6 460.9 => 9.1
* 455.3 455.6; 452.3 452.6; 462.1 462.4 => 10.5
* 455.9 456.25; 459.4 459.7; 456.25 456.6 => 6.2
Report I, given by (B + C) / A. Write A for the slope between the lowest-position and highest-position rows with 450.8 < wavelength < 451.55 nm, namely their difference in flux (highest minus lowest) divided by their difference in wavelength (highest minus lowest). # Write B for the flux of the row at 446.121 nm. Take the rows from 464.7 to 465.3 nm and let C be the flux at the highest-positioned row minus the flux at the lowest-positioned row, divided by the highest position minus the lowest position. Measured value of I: 1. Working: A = 14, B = 20.14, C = -2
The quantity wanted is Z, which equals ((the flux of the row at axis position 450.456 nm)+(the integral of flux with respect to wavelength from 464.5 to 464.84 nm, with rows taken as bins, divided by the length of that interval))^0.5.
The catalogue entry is 7.97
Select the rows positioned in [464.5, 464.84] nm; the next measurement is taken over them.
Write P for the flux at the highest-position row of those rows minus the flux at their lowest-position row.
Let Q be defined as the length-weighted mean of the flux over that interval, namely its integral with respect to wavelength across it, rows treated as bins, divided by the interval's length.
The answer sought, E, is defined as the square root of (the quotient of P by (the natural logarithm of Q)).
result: 1.5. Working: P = 7.7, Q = 28.5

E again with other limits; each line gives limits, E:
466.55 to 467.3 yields 1.1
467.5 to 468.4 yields 0.5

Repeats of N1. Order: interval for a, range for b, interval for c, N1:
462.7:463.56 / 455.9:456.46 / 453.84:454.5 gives -1.6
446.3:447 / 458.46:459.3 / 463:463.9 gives -4.1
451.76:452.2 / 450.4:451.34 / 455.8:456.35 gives -1.7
